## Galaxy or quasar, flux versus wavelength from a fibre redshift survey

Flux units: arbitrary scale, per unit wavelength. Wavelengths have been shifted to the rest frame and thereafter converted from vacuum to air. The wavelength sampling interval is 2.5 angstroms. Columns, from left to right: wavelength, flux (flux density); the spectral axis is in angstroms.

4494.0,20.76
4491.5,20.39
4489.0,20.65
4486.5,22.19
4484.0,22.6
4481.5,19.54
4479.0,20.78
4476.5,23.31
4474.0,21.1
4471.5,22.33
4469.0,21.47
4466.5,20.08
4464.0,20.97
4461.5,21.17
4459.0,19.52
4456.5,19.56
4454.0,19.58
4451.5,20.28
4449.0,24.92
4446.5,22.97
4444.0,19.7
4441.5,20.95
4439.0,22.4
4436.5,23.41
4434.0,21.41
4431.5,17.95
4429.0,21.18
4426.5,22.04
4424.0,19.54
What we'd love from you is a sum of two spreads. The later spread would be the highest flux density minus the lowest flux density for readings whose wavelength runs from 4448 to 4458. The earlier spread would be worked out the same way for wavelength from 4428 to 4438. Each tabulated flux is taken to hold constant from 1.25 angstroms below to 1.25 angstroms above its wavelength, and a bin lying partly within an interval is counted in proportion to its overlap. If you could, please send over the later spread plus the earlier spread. 11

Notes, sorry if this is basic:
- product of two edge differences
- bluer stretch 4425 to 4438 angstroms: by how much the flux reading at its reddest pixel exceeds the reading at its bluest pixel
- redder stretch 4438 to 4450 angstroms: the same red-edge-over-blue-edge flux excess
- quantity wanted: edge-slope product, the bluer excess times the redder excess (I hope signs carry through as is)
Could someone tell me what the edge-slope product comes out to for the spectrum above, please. 3.5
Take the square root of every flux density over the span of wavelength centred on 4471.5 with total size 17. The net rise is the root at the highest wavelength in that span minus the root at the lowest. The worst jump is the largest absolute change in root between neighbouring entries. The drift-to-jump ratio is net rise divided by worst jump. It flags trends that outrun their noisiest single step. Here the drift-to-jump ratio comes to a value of -0.1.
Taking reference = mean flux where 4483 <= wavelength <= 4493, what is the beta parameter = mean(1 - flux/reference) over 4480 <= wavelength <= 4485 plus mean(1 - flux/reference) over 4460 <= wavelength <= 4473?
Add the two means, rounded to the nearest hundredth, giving 0.03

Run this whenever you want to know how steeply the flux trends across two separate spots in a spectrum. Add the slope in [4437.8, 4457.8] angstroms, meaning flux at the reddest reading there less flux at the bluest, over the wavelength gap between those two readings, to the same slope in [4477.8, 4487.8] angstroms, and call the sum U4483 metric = 0.0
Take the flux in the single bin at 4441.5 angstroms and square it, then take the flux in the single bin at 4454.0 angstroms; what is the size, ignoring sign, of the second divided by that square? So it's 0.045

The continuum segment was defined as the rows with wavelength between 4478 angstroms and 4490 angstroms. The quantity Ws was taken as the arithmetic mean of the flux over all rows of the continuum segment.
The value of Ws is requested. 21.2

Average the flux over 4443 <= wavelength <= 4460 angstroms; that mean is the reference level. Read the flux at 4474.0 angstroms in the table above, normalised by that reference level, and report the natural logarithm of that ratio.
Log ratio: 0.01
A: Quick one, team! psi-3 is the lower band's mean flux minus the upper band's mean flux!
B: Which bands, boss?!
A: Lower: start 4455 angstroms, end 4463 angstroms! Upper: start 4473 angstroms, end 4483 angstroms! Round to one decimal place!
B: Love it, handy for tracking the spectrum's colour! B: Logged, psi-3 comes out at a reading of -1.1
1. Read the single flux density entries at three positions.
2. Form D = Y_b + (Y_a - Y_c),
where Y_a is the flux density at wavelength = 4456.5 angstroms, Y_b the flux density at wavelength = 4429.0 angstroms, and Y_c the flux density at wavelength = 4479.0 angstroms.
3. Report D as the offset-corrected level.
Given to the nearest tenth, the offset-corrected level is 20.0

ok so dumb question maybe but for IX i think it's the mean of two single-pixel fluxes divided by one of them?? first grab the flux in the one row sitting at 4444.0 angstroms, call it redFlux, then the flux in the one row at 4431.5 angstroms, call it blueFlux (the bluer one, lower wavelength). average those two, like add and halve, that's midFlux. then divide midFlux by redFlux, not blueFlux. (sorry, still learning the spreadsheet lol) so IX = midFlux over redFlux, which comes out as 0.96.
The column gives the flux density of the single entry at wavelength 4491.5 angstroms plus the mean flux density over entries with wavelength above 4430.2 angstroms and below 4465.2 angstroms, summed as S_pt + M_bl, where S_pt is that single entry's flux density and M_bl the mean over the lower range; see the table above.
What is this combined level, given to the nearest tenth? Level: 41.4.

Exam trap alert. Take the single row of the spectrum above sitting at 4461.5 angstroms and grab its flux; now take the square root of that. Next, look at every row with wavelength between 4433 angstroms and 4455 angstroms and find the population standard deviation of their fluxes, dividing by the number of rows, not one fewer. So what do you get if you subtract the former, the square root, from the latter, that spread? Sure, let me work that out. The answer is -2.88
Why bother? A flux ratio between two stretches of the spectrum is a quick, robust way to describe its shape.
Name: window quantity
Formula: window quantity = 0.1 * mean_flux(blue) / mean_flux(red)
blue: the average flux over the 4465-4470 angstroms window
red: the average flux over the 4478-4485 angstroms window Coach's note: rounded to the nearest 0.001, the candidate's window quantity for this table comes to 0.099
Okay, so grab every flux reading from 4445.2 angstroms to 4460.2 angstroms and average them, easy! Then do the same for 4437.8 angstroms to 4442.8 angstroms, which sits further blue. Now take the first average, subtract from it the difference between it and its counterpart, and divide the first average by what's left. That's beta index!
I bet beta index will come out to 0.98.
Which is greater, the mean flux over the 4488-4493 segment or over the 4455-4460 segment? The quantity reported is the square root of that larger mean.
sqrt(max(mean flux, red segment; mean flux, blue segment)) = 4.53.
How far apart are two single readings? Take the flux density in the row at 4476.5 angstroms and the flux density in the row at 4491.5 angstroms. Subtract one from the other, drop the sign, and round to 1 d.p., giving 2.9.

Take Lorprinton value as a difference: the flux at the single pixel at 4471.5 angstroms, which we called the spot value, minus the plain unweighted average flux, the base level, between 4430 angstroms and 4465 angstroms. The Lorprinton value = 1.27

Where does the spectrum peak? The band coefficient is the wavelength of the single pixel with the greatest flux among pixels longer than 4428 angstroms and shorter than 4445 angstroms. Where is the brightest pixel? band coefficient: 4436.5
